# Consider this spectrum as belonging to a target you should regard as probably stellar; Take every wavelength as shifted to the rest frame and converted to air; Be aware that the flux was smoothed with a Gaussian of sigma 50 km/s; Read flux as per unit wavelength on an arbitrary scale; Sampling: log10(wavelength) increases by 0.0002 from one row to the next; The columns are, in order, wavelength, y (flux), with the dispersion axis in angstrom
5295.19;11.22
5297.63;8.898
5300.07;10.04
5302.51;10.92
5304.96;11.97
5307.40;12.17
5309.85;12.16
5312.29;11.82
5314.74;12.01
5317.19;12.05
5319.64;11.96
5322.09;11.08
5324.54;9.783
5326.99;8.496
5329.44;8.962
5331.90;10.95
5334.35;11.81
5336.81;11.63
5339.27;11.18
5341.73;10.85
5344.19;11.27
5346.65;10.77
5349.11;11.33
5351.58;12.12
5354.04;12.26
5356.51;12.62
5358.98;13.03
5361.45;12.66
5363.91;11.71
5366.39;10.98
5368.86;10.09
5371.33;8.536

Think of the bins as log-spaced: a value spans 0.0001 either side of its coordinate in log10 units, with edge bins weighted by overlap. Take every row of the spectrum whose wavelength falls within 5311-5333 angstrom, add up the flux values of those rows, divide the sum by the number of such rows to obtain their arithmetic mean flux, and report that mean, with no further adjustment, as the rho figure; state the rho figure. 10.8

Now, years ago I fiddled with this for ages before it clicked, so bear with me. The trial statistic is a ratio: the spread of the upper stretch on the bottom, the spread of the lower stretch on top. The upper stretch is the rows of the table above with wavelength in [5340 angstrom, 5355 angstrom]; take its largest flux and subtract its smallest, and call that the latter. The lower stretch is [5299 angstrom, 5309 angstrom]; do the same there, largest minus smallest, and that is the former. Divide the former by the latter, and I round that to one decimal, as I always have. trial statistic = 1.4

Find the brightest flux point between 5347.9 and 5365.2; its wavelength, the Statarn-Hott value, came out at 5358.98 angstrom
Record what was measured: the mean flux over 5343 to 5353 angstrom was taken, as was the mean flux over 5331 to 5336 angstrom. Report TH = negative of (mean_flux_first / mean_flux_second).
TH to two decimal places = -1.00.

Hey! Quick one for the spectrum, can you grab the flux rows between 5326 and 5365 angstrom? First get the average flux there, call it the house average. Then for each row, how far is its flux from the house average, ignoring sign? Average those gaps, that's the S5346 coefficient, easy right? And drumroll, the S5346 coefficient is 0.88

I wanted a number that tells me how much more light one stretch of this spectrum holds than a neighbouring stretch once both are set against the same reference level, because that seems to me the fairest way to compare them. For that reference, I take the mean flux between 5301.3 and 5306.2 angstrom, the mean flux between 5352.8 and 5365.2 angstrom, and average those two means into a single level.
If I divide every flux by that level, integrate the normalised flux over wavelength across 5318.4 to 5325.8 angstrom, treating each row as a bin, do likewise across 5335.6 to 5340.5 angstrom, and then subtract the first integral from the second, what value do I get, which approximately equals -2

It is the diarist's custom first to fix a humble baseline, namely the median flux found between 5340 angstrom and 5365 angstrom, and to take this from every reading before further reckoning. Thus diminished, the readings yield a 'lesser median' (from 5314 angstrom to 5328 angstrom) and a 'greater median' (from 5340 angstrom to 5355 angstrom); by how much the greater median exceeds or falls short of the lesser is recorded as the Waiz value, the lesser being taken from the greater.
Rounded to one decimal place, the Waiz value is -0.2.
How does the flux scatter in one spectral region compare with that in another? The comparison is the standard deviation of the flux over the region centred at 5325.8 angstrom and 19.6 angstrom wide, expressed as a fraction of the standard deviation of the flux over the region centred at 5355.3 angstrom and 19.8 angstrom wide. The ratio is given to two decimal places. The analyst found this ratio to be 1.84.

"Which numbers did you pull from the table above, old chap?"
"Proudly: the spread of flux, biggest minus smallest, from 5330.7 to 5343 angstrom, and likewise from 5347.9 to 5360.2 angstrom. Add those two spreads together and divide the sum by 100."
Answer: 0.027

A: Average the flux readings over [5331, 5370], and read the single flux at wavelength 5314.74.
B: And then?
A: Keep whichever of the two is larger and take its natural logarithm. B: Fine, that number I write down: 2.49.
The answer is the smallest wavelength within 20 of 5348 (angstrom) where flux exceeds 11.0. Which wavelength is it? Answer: 5334.35 angstrom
